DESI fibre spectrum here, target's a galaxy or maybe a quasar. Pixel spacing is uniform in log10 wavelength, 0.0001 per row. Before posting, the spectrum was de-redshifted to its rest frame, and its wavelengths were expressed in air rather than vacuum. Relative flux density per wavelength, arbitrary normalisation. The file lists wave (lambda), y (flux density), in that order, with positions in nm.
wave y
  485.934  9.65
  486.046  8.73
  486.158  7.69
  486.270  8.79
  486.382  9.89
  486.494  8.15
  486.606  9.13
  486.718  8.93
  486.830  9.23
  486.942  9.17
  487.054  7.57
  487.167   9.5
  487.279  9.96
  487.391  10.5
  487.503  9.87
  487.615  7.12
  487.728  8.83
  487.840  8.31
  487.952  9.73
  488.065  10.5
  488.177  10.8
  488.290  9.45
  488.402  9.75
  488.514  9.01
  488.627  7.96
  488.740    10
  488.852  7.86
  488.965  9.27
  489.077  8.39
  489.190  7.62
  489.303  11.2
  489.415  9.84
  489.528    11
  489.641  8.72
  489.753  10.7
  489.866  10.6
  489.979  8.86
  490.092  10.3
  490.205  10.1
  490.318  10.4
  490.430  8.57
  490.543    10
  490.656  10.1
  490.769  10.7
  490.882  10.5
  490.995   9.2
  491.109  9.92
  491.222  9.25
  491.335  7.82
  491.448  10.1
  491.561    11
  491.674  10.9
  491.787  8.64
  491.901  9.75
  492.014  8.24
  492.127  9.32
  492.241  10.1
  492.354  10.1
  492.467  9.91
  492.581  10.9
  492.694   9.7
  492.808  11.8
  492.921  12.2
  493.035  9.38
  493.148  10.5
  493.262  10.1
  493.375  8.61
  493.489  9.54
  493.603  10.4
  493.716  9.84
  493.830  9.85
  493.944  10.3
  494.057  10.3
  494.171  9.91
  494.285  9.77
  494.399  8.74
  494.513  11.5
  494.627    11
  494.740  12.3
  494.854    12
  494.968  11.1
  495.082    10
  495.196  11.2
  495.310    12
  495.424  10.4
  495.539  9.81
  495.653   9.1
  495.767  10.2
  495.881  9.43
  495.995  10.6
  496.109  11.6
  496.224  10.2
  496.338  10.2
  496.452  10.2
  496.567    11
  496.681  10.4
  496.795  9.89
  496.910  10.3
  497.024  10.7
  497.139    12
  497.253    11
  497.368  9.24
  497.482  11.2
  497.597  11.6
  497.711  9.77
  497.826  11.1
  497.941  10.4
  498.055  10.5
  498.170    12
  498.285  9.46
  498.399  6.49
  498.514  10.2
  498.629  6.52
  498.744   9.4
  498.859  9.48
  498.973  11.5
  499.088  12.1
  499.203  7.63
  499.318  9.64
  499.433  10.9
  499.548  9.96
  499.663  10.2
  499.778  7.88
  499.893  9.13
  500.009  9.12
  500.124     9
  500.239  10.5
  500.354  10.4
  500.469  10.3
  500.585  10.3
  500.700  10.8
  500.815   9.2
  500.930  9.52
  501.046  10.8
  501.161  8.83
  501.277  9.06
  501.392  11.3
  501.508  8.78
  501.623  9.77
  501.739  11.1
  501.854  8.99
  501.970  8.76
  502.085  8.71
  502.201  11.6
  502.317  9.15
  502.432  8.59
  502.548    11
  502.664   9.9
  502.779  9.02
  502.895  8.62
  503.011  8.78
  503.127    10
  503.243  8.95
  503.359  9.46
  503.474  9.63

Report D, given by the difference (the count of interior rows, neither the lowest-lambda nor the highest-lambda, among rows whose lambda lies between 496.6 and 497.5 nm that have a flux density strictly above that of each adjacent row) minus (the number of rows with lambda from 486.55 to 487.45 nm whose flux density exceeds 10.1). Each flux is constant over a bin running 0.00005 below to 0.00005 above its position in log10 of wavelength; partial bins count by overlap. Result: 0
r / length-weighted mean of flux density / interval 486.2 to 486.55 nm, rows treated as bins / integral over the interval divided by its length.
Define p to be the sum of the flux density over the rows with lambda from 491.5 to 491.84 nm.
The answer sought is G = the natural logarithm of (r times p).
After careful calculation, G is 5.60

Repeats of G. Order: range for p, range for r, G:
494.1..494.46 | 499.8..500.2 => 5.55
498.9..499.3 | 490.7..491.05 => 5.76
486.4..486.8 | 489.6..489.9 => 5.57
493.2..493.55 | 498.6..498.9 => 5.49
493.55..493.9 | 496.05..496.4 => 5.77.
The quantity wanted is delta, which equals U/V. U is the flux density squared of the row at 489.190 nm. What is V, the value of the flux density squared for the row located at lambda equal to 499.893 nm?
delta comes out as 0.7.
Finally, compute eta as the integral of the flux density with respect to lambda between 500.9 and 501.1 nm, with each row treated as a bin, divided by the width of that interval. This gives 10.2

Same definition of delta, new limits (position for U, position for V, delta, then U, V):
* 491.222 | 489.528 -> 0.7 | 86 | 121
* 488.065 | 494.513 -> 0.8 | 110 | 132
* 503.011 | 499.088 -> 0.5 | 77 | 146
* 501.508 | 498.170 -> 0.5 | 77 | 144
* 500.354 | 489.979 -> 1.4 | 108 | 78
